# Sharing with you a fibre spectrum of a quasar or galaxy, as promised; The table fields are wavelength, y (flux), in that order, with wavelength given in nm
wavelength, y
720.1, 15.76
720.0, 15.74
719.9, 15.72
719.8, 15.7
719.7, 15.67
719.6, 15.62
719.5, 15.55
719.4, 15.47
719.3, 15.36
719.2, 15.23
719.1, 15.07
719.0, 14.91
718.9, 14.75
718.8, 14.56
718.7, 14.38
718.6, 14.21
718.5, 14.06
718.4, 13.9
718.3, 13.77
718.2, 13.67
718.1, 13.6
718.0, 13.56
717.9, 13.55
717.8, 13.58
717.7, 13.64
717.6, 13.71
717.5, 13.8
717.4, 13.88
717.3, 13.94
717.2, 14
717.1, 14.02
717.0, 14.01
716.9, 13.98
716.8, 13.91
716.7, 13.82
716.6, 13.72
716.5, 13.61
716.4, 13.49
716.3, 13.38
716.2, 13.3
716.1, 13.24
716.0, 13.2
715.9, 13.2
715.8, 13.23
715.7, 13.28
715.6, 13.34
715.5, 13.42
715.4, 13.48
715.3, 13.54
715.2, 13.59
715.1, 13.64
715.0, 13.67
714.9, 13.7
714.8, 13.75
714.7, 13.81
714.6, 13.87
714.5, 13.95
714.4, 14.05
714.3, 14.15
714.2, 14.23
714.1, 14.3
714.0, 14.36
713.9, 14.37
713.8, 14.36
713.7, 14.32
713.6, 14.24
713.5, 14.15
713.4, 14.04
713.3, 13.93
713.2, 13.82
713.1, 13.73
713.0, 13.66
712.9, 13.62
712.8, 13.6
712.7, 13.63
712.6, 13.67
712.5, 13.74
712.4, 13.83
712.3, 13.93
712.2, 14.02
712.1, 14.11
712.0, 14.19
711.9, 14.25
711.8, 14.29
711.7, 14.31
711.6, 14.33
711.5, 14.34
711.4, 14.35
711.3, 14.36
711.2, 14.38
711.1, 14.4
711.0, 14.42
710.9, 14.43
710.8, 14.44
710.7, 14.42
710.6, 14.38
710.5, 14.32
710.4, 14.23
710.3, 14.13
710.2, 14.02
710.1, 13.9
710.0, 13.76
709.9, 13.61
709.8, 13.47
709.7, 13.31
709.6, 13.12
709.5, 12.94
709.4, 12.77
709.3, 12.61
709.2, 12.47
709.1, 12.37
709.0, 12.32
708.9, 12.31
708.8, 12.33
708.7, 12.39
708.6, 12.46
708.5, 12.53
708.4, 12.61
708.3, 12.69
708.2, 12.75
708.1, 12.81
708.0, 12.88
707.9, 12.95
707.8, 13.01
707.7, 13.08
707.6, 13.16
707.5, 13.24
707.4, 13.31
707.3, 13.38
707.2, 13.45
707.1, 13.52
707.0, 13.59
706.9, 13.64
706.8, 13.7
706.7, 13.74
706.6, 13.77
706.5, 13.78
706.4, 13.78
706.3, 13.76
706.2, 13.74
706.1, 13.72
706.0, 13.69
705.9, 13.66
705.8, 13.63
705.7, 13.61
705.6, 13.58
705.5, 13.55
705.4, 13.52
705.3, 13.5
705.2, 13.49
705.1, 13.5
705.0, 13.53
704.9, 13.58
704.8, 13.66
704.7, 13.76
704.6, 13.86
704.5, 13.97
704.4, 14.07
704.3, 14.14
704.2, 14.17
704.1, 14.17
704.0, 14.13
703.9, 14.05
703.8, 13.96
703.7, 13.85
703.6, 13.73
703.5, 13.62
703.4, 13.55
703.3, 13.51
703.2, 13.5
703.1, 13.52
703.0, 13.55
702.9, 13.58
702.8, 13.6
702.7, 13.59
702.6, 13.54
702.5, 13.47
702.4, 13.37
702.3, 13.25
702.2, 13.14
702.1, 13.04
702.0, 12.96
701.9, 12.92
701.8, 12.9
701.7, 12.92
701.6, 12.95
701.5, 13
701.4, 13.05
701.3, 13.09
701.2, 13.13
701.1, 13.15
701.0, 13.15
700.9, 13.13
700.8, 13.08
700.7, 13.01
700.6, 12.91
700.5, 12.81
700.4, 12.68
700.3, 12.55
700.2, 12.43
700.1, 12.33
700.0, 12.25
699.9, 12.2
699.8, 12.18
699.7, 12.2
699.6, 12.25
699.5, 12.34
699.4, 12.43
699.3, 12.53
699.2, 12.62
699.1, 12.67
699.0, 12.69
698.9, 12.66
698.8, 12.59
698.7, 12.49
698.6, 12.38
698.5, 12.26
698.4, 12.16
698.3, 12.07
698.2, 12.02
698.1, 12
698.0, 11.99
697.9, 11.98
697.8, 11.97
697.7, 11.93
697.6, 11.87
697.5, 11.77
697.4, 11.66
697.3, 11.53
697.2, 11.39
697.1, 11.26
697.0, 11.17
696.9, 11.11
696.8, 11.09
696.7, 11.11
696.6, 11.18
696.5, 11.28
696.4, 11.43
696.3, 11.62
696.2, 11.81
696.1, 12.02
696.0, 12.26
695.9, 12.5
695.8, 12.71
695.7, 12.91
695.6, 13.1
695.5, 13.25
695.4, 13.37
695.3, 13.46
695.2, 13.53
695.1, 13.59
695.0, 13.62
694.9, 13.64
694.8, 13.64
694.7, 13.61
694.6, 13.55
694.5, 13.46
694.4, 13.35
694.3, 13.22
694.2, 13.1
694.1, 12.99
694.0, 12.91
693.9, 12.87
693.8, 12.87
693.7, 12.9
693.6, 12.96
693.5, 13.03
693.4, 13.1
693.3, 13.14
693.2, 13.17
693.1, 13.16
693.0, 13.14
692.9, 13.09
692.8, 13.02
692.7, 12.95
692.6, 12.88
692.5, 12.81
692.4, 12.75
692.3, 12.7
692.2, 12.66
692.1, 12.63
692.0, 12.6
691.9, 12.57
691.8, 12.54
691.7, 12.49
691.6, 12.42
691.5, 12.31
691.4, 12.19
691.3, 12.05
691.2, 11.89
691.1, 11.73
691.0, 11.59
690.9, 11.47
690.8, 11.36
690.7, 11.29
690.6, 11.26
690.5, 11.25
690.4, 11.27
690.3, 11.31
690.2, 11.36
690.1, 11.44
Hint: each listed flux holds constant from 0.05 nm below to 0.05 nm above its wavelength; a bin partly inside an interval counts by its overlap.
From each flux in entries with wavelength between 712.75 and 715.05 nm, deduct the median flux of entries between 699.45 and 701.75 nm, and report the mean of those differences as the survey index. 1.1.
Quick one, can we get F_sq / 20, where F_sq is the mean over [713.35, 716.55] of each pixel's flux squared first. 9.5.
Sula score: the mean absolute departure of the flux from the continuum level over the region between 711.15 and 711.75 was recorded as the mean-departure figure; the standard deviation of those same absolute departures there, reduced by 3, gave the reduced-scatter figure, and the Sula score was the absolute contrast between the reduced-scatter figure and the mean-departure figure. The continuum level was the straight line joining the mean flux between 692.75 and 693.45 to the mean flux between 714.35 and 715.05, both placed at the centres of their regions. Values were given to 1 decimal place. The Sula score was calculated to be 3.6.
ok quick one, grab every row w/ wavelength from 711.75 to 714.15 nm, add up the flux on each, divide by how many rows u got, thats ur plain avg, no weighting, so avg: 14.0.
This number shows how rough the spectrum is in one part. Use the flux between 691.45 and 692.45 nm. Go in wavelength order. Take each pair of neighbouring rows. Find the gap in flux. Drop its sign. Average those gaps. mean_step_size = 0.049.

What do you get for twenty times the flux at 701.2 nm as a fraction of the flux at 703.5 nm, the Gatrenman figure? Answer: 19.3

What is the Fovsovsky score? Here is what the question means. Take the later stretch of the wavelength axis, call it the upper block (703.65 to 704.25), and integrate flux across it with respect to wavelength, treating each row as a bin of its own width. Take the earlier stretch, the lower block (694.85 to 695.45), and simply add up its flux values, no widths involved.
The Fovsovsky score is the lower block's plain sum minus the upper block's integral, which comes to 73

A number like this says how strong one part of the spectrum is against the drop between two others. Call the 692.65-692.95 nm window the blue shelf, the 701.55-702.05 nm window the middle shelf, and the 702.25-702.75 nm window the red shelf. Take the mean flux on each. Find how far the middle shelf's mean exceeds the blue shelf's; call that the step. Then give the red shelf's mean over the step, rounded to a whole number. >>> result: -149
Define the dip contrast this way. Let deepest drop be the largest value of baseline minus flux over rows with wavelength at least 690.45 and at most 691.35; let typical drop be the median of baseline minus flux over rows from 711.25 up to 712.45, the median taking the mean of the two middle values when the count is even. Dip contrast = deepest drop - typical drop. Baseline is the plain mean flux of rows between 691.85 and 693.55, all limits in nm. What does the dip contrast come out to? 3.0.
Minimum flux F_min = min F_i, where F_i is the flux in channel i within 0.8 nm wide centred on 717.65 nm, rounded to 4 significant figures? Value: 13.55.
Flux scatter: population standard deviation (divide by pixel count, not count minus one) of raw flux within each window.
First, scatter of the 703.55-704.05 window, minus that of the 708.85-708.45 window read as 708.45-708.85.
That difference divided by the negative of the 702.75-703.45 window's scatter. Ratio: -2.0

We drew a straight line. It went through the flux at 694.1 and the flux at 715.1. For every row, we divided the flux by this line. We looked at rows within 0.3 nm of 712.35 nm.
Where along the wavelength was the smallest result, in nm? 712.6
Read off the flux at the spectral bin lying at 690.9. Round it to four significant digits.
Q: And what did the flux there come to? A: 11.47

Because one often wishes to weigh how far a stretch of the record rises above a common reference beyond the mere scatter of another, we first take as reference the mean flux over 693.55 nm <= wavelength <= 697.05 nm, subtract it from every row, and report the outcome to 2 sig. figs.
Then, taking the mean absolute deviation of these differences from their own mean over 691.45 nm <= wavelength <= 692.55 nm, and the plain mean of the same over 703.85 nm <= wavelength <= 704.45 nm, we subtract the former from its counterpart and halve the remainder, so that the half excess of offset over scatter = 0.67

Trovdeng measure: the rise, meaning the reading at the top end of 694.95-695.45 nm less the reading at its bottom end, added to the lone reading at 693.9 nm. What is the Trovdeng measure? 12.6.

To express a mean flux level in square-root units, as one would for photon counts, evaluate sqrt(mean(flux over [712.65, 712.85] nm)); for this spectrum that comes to 3.69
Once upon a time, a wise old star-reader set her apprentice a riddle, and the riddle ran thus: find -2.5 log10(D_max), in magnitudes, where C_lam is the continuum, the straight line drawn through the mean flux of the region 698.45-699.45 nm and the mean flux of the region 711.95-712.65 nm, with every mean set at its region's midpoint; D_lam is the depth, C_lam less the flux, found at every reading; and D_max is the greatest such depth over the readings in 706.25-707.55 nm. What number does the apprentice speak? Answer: 1.8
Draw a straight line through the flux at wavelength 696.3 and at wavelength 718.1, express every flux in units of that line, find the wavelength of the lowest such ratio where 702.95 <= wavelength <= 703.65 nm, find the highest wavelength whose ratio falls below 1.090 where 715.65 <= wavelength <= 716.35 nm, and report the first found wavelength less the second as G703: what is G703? -13.00 nm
